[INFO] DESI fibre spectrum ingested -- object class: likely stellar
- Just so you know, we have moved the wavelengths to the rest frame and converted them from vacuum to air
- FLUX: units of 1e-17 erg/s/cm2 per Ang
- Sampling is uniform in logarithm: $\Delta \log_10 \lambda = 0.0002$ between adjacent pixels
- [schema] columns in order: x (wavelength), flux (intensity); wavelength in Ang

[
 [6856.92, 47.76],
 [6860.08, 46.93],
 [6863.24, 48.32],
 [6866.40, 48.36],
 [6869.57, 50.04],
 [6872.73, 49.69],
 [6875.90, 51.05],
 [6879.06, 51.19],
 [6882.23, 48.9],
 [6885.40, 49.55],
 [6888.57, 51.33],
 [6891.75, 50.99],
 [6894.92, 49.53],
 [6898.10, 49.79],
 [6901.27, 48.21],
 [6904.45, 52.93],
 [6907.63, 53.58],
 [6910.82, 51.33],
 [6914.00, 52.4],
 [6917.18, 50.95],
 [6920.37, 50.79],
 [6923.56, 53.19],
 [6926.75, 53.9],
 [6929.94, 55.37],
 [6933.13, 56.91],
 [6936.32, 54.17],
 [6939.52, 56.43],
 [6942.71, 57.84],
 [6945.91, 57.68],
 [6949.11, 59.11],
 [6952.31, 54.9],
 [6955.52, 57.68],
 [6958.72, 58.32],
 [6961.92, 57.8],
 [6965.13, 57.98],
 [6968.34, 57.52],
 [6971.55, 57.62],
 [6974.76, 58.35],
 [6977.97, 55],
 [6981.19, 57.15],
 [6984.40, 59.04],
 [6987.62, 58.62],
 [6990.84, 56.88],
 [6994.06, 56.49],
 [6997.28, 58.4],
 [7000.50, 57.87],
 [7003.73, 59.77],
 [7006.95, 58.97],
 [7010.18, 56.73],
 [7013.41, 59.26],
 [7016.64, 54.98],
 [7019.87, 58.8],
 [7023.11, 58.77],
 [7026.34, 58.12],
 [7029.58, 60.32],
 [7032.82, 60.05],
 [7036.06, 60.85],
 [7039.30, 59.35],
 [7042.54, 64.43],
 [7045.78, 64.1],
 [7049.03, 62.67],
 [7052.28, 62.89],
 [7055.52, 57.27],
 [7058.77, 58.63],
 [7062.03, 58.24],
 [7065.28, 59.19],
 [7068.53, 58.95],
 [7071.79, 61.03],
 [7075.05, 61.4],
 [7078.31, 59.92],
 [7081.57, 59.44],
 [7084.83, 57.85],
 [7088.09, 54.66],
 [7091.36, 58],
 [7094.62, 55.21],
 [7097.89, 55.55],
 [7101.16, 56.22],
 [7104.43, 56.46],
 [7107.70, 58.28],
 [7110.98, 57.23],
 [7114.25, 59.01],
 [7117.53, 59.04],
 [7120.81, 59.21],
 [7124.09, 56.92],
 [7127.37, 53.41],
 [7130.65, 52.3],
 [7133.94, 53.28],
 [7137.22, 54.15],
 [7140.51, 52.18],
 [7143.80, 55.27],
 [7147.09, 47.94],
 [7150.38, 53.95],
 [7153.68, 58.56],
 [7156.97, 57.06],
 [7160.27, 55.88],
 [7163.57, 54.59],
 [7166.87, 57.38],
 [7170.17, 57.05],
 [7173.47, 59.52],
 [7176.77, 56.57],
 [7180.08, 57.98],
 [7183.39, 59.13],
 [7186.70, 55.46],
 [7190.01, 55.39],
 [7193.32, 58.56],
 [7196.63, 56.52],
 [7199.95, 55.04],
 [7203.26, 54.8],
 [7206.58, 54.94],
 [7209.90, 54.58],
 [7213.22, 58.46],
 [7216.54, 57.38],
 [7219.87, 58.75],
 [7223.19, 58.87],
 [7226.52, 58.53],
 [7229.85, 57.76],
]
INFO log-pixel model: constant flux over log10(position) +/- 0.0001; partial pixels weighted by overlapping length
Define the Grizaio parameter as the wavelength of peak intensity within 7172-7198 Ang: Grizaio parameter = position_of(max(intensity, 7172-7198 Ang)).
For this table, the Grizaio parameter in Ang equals 7173.47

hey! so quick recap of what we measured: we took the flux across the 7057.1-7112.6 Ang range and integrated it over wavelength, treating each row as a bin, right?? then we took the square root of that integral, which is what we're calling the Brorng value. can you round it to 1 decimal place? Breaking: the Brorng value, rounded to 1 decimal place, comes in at 56.7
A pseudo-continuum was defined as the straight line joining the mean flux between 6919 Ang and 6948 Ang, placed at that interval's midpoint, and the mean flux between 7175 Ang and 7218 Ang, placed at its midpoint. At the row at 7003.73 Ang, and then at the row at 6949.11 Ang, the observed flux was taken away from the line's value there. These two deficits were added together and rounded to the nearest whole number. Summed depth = -8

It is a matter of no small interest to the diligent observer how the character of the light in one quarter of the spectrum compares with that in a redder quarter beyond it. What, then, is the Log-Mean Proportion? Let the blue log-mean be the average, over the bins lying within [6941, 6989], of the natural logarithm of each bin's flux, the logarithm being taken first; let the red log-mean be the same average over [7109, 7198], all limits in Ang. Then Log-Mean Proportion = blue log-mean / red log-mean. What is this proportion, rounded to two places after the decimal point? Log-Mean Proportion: 1.01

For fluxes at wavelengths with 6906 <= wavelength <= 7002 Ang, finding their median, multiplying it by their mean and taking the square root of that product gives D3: 56.6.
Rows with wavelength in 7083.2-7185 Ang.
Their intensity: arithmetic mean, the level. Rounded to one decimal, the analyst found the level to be 56.1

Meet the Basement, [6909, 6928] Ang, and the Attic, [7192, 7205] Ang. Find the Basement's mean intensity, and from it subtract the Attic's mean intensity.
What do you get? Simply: -4.1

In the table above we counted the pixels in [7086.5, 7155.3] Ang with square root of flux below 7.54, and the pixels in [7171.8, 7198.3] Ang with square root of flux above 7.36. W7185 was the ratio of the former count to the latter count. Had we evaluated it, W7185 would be 1.6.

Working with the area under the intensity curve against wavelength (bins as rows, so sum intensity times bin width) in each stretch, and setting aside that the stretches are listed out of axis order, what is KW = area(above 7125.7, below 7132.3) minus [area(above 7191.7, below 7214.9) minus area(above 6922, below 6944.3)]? 282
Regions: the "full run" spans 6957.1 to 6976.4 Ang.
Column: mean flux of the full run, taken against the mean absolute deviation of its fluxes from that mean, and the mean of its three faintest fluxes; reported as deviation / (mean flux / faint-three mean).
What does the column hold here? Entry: 0.3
